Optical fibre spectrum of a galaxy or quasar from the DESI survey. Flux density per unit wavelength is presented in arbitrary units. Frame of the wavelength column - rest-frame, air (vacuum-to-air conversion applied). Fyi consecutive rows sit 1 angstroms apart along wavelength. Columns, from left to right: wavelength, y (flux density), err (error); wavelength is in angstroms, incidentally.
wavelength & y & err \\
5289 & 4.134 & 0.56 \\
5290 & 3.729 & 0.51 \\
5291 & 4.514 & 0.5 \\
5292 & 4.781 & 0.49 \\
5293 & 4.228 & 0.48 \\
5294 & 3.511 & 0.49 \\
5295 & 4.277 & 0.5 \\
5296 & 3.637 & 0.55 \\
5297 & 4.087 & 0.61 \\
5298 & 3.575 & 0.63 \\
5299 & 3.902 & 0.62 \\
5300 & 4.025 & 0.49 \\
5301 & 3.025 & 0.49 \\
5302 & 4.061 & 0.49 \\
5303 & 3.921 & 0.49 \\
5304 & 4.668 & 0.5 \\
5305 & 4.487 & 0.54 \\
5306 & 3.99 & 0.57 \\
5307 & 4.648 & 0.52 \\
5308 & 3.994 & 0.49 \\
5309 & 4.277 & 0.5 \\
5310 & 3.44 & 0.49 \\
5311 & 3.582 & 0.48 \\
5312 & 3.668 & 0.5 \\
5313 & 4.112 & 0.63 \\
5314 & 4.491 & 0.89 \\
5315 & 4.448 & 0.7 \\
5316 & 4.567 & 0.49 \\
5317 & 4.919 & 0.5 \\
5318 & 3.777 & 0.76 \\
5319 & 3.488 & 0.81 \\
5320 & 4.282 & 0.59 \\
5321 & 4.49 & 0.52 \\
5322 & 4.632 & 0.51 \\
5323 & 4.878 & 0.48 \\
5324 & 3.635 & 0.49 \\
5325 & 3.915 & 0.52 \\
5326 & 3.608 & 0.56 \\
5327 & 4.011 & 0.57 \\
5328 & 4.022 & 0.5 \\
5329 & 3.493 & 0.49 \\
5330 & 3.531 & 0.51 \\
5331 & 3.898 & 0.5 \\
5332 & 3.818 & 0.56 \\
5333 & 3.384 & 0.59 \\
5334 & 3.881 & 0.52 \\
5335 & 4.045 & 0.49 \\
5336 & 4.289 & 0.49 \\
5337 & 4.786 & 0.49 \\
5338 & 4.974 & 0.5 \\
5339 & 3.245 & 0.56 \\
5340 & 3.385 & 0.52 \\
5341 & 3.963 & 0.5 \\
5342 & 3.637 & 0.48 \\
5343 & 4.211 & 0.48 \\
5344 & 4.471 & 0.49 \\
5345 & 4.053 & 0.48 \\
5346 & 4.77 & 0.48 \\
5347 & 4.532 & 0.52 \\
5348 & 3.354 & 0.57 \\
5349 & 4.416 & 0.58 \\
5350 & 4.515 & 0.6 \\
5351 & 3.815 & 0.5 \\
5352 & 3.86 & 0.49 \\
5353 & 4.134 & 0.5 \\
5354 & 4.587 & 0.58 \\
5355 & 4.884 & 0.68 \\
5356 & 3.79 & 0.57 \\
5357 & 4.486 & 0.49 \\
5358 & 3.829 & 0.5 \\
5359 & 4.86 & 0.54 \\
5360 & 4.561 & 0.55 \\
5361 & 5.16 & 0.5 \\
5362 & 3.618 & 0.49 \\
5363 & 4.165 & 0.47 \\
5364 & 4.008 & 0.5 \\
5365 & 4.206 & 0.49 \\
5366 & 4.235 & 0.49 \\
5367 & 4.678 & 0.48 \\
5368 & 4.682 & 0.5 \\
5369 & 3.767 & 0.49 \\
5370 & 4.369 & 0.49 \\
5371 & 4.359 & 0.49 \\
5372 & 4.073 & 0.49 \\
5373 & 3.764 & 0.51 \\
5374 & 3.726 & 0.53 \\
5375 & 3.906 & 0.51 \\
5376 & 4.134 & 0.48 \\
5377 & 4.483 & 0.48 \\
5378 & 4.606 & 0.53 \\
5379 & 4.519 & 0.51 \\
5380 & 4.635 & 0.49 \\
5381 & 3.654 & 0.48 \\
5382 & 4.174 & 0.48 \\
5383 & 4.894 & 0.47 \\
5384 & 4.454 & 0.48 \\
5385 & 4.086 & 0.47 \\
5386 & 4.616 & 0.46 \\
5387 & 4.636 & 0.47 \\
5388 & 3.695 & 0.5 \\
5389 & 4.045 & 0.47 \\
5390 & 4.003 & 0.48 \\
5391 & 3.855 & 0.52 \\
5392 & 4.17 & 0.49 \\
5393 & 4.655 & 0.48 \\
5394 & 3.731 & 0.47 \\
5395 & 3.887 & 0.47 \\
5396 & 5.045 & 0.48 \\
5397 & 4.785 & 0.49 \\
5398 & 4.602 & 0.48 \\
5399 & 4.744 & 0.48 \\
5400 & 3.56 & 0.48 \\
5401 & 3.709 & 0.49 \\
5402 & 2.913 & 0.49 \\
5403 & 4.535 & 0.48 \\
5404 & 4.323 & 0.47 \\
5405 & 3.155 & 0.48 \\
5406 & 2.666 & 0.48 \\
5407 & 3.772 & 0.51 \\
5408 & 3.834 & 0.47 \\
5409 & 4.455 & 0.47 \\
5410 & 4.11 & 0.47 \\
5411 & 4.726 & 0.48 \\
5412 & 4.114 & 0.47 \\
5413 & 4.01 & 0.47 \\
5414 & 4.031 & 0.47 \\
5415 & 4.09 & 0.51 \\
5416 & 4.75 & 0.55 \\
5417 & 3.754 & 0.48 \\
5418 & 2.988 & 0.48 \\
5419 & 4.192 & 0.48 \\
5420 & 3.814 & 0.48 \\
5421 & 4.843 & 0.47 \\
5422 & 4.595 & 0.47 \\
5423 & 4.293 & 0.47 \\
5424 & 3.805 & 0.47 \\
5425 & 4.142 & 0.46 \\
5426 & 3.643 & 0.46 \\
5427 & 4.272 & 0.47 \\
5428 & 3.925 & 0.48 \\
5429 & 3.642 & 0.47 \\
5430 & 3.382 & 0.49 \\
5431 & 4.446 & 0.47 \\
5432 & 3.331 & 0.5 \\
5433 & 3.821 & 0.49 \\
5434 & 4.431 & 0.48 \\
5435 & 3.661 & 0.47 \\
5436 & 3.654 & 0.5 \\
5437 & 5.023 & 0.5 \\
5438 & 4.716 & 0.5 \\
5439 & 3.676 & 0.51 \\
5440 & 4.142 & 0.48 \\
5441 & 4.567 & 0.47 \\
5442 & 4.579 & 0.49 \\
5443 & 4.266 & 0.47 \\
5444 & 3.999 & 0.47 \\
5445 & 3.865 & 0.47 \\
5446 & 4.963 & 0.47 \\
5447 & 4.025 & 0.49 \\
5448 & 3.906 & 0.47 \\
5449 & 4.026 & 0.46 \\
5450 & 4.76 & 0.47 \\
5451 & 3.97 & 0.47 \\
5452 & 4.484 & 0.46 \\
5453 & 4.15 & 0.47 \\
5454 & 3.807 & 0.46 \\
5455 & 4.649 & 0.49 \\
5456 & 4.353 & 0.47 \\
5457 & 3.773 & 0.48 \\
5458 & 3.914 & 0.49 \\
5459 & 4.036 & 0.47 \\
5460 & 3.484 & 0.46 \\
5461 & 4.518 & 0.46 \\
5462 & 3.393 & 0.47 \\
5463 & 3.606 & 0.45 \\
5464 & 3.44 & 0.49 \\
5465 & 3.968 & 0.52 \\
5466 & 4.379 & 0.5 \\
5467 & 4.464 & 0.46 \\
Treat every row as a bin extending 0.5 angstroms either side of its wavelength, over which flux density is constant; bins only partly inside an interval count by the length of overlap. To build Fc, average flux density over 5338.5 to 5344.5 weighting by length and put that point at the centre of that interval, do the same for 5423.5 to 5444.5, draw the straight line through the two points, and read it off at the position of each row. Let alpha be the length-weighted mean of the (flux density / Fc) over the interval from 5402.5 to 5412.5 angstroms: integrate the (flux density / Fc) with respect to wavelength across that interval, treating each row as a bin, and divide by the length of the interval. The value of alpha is 1.00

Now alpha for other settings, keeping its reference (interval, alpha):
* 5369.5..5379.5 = 1.07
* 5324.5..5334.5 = 0.99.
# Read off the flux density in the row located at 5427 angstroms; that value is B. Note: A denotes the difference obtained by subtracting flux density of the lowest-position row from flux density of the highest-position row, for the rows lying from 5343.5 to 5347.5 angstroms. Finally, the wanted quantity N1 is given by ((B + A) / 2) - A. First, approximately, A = 0.1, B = 4.272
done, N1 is 2.1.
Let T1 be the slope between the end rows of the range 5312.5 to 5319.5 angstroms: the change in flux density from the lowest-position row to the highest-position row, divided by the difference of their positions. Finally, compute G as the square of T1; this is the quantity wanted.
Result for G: 0.01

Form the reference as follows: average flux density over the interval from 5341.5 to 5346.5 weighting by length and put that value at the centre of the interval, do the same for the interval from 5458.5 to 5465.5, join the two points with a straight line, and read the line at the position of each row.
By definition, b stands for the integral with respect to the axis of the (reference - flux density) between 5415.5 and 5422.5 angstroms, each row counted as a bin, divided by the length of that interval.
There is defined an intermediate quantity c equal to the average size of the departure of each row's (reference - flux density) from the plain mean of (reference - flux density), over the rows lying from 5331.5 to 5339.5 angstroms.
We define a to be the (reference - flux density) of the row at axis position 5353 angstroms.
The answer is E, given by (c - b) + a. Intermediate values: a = 0.1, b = -0.19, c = 0.48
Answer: 0.7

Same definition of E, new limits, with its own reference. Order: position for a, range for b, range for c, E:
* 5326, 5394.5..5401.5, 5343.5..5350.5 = 1.3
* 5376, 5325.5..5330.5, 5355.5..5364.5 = -0.1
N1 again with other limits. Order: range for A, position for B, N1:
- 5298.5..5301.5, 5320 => 2.6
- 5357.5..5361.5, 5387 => 1.7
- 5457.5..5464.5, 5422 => 2.5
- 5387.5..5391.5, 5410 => 2.0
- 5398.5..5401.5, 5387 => 2.8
